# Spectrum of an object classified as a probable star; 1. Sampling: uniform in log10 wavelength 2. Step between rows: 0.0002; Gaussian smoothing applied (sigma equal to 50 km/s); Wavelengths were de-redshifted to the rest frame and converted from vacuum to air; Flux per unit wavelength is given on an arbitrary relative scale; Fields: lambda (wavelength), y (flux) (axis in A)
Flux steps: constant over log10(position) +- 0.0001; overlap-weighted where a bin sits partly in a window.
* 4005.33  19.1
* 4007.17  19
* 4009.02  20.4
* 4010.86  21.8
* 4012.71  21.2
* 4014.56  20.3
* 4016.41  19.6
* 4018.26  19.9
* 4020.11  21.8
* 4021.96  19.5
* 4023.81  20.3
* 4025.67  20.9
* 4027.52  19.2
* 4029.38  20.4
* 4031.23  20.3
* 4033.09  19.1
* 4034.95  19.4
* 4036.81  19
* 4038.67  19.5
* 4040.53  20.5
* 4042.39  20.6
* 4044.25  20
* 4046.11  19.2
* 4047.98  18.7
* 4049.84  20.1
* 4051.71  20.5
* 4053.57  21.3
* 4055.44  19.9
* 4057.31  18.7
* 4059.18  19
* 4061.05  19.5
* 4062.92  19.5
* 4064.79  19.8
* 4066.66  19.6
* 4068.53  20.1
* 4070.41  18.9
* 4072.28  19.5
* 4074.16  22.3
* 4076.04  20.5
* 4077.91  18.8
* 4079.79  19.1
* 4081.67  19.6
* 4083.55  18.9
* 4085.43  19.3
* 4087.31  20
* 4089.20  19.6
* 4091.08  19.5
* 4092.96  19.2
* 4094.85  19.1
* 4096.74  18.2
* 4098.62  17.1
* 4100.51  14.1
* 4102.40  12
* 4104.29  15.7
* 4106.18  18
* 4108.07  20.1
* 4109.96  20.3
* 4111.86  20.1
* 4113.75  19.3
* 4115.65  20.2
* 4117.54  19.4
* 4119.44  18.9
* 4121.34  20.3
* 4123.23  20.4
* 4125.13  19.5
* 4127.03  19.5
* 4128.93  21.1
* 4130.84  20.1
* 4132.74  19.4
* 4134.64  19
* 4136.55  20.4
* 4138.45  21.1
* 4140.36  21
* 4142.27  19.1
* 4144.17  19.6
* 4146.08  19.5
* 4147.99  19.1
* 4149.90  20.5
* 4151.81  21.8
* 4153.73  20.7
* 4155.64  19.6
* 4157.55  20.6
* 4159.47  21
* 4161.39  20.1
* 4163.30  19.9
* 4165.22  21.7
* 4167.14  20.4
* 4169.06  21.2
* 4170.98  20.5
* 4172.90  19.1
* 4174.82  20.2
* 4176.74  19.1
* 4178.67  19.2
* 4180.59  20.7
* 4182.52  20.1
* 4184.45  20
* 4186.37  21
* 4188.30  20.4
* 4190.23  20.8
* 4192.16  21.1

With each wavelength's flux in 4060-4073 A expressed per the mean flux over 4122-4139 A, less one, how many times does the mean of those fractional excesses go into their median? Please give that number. 1.1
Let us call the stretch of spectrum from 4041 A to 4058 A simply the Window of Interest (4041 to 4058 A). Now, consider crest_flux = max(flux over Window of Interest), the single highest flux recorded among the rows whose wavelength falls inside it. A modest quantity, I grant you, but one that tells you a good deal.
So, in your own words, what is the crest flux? 21.3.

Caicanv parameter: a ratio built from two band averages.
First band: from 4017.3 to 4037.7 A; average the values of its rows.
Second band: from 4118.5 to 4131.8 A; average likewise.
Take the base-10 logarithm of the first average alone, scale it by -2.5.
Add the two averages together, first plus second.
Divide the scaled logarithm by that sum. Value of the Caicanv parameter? -0.0814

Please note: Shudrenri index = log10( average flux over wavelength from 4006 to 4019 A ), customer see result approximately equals 1.31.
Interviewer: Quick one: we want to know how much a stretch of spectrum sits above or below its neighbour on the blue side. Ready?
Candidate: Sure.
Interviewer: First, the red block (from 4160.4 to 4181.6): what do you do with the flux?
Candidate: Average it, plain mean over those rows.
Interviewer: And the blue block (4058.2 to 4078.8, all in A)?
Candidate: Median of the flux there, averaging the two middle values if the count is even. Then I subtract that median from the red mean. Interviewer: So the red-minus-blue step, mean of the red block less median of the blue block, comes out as 0.7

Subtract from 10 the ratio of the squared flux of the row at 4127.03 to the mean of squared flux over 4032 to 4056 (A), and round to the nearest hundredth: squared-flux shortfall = 9.03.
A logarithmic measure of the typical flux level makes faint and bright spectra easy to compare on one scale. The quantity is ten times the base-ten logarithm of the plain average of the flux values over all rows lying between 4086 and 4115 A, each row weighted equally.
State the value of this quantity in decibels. 12.6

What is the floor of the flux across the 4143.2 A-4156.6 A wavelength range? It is 19.1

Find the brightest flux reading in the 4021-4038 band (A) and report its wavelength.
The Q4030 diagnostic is 4025.67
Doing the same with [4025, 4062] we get 4053.57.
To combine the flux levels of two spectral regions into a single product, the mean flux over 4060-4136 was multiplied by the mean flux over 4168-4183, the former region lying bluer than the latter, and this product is 383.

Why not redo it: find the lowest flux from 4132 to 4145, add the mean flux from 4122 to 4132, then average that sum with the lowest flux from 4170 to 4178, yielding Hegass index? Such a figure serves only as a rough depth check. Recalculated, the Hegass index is 29.1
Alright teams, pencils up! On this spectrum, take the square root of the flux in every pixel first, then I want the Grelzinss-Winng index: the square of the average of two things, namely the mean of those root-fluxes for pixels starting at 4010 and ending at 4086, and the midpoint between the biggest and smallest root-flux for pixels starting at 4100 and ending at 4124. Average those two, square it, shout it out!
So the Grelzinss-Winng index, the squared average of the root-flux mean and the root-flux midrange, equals 17.9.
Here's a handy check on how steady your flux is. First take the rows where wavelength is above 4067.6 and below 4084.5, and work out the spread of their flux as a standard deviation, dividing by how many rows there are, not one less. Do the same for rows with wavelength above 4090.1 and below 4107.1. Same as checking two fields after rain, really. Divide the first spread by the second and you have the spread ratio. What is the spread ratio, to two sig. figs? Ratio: 0.44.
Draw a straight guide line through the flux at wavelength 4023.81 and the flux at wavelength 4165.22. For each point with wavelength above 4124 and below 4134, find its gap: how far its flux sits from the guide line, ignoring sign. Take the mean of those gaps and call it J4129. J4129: 1.4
